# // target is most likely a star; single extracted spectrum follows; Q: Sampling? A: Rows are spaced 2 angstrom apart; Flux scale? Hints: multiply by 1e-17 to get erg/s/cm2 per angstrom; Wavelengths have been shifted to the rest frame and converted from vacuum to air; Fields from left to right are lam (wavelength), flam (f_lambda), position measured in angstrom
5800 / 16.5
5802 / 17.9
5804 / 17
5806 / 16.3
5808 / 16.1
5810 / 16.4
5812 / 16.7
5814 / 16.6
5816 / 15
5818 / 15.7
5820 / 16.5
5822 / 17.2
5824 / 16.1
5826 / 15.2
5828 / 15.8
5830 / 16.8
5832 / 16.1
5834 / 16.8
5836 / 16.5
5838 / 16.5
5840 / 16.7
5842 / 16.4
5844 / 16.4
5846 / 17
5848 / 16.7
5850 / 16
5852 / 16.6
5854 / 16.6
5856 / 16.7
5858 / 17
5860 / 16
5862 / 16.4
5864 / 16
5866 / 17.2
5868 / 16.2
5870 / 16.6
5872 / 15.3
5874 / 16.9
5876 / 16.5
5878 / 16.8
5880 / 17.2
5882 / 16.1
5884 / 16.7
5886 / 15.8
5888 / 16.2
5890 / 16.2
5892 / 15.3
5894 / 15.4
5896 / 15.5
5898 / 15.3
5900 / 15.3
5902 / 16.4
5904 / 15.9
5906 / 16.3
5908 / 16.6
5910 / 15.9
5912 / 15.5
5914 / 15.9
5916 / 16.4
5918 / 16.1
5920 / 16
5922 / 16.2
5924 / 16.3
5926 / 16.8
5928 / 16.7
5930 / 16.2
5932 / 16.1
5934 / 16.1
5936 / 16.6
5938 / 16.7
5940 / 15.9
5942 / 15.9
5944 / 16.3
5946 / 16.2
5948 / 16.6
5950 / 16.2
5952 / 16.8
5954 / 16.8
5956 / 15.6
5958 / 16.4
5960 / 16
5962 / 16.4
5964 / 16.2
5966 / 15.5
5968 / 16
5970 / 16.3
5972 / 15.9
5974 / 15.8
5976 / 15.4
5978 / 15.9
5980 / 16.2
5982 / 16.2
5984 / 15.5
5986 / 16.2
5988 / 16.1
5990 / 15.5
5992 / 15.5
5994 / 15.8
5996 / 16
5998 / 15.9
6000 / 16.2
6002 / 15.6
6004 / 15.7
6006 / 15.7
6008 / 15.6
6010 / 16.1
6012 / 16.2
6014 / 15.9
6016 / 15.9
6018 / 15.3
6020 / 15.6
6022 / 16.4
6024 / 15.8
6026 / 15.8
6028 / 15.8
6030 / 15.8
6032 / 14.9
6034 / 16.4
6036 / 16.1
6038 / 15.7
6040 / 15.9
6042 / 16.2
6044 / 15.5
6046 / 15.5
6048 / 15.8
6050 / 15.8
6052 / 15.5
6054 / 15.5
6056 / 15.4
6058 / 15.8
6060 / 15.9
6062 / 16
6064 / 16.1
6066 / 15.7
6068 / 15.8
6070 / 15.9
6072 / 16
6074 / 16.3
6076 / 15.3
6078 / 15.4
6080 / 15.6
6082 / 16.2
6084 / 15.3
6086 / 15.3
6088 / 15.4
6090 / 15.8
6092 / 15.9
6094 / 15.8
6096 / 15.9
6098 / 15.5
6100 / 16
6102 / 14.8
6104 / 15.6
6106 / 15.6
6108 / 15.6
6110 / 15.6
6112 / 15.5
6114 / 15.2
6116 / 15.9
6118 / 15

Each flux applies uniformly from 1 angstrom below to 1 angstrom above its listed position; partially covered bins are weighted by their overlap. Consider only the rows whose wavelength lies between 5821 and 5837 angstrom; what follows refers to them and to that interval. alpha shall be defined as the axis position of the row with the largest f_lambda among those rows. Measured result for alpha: 5822 angstrom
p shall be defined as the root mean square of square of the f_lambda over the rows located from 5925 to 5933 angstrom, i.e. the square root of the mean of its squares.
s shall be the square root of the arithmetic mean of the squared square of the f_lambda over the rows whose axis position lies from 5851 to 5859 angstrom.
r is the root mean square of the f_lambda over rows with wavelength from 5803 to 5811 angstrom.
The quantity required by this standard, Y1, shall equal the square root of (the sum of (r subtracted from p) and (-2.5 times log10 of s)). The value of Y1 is 15.8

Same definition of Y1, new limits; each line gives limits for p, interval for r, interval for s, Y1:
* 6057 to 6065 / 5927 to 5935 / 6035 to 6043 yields 15.2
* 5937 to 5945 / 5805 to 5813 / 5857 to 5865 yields 15.5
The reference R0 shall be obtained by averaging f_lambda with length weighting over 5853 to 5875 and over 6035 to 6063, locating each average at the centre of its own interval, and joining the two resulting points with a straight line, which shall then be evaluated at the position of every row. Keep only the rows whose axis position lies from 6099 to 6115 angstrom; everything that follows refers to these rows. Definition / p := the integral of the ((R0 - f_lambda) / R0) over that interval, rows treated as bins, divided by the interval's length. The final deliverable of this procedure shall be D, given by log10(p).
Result -2.5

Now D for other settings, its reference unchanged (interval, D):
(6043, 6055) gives -2.0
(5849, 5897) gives -2.2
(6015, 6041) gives -2.7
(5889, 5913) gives -1.5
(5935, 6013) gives -4.3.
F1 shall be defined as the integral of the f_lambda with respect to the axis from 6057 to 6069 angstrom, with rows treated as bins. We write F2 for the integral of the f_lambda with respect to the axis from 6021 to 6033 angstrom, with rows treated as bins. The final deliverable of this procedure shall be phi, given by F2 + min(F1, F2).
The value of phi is 378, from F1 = 190.6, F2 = 189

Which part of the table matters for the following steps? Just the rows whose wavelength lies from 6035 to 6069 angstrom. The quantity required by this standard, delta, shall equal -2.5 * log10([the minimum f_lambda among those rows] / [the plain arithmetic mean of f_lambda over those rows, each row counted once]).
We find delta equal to 0.026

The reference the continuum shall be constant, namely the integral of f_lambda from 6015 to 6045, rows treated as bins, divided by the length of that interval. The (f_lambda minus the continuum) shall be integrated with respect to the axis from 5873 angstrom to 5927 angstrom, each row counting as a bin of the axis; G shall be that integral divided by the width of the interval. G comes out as 0.32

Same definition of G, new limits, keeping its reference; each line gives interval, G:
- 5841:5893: 0.61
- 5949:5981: 0.28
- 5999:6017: 0.07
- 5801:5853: 0.62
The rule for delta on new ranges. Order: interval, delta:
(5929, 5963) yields 0.046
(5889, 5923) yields 0.041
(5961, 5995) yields 0.035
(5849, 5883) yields 0.080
